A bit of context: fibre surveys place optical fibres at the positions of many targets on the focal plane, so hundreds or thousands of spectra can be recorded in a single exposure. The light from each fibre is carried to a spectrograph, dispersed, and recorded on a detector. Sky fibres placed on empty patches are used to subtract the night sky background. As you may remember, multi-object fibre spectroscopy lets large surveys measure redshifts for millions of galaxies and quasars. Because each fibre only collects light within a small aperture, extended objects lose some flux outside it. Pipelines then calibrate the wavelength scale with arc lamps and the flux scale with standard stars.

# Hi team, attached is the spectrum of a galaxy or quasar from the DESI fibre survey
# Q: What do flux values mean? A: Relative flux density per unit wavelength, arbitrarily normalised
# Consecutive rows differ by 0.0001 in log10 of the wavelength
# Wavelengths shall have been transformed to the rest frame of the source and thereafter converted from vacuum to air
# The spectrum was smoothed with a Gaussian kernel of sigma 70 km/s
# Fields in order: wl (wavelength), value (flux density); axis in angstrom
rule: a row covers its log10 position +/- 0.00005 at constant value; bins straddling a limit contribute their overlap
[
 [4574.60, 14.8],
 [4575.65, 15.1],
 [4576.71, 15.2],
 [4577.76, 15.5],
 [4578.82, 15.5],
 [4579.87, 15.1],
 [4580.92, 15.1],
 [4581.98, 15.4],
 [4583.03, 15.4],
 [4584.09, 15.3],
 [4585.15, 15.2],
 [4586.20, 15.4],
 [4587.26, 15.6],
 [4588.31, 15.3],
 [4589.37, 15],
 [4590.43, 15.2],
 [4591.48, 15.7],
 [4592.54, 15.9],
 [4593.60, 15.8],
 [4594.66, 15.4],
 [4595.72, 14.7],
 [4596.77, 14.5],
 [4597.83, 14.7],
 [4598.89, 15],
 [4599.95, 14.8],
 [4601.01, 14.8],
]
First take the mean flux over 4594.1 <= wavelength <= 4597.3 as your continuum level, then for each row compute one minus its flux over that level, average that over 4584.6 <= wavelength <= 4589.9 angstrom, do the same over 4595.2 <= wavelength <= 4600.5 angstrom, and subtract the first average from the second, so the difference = 0.038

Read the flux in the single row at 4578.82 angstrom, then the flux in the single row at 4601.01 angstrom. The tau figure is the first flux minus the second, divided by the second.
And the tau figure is 0.05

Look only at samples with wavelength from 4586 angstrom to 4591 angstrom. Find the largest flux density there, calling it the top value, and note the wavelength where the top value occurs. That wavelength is 4587.26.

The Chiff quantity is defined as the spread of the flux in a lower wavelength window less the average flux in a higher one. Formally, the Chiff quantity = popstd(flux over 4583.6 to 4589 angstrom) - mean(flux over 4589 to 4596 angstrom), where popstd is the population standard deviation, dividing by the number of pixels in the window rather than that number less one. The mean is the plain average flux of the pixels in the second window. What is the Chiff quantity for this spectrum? -15.3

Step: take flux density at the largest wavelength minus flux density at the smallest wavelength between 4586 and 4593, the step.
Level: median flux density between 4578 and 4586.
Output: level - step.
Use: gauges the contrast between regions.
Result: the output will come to 14.8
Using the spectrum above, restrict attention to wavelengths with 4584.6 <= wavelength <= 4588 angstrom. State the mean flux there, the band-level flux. 15.4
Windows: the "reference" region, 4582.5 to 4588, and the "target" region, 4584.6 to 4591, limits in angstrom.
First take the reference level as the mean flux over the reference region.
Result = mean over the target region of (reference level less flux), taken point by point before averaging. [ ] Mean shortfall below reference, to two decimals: 0.10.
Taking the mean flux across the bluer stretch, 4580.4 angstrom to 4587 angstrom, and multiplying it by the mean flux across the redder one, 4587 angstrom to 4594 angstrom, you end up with 237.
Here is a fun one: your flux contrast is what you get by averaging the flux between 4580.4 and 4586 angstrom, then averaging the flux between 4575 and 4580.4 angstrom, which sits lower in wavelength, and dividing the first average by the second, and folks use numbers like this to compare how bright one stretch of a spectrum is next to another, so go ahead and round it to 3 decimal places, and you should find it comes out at 1.000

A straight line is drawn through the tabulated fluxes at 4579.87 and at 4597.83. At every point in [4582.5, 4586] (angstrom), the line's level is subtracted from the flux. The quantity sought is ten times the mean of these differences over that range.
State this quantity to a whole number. 3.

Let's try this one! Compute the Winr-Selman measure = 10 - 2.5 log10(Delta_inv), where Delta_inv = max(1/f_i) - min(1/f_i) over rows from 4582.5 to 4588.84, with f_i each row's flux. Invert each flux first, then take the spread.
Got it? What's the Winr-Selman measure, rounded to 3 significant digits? 16.9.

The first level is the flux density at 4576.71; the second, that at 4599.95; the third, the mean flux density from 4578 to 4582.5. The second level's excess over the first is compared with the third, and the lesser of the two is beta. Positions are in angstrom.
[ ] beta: -0.400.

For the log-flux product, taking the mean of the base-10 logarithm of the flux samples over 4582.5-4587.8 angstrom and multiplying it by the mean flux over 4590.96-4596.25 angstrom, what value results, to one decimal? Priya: 18.4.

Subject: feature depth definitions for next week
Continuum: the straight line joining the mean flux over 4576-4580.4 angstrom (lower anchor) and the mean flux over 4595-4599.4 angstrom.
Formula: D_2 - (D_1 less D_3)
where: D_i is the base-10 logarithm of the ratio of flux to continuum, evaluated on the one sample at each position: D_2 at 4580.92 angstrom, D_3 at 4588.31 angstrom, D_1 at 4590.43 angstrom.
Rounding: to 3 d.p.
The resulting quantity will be -0.003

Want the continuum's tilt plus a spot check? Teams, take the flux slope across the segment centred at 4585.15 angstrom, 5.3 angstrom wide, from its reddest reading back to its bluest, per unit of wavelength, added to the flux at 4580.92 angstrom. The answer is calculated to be 15.1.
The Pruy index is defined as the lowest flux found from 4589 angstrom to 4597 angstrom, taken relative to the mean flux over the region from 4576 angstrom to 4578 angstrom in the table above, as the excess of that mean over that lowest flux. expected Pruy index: 0.8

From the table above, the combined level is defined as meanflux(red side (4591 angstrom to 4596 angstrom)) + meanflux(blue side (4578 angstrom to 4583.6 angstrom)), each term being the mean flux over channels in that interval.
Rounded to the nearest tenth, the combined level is 30.8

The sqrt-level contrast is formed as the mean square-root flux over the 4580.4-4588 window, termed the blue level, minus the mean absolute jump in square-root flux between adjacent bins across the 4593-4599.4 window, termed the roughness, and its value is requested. 3.87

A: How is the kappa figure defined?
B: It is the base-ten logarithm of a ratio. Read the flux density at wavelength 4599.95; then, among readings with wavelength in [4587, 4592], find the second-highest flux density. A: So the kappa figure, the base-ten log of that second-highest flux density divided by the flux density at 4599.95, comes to 0.023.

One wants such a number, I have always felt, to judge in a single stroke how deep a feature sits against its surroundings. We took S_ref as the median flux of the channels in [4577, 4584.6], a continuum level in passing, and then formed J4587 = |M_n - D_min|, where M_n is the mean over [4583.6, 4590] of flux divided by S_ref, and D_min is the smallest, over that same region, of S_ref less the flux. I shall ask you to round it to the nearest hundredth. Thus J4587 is 1.19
